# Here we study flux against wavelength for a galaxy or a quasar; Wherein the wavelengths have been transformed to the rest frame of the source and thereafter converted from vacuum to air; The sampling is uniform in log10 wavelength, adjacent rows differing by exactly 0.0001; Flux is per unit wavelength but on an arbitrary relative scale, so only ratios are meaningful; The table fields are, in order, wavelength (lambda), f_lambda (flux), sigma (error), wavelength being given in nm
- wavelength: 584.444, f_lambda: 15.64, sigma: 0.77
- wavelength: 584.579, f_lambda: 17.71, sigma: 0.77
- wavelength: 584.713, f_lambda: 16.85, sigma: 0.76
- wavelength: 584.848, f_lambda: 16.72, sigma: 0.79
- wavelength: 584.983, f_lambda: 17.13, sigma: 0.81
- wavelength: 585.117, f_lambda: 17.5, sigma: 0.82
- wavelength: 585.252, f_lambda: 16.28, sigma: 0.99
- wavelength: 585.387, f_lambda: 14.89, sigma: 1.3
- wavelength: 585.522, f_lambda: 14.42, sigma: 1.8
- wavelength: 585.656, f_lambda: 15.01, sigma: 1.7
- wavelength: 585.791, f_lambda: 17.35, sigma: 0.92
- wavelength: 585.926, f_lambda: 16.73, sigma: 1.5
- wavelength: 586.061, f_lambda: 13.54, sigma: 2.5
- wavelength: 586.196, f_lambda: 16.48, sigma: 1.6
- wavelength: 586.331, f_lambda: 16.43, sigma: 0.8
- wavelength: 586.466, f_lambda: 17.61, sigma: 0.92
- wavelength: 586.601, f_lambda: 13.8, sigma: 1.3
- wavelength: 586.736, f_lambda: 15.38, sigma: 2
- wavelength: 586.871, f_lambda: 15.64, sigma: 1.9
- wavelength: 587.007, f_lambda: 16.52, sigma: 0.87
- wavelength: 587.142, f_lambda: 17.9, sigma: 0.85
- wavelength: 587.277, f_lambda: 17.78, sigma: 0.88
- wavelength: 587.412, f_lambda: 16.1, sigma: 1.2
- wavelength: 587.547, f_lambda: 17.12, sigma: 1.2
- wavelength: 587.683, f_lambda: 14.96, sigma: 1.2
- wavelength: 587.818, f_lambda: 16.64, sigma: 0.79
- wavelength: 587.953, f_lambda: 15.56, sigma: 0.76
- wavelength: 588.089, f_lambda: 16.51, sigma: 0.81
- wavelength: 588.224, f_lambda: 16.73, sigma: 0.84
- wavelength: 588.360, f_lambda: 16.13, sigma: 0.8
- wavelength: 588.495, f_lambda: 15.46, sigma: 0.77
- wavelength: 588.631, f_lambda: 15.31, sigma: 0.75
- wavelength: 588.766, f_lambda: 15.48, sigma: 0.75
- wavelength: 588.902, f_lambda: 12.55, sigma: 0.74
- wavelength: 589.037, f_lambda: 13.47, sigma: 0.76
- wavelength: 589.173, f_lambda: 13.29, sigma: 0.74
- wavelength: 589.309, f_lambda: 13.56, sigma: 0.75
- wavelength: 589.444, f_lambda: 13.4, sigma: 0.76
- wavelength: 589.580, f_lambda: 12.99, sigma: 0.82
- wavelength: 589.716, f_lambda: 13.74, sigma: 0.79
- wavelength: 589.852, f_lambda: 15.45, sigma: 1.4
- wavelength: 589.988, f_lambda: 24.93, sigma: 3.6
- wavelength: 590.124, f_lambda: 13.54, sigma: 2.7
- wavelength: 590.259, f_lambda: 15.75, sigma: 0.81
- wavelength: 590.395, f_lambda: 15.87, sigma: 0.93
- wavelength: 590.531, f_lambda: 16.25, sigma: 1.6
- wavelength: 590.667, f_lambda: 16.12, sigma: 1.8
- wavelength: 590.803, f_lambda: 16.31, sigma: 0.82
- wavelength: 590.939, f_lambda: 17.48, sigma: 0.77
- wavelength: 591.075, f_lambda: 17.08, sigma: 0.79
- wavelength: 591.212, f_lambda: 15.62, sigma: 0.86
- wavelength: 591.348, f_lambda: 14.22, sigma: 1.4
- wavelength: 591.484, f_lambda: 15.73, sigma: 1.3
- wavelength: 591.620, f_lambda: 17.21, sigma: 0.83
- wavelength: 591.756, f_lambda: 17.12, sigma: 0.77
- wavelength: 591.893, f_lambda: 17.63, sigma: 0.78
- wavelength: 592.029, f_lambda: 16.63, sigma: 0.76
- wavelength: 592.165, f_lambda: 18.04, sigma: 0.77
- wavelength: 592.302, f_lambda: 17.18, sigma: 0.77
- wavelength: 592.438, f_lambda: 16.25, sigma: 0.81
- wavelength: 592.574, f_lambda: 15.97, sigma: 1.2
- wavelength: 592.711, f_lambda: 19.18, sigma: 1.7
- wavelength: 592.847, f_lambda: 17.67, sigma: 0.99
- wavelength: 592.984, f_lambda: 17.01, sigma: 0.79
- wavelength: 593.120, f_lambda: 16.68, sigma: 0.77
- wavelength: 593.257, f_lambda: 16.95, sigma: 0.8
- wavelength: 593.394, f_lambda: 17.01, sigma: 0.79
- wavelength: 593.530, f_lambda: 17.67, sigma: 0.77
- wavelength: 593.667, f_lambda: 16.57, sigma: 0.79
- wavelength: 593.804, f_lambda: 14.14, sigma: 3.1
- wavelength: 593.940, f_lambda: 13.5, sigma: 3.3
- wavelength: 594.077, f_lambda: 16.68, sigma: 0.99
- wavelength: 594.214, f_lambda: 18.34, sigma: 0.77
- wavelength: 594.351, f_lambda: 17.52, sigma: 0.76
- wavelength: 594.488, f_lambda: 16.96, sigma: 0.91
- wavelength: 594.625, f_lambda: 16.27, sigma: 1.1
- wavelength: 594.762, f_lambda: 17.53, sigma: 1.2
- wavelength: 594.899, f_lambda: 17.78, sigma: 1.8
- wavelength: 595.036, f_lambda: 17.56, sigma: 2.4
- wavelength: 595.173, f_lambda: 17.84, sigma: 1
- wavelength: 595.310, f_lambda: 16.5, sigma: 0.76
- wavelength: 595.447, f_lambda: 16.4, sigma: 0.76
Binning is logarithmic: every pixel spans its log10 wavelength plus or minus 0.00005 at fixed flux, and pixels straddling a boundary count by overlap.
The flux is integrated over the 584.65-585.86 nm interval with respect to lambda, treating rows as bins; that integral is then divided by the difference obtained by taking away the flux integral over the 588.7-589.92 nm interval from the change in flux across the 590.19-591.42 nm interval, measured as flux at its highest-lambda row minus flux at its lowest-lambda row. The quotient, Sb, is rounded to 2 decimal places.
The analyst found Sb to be -1.07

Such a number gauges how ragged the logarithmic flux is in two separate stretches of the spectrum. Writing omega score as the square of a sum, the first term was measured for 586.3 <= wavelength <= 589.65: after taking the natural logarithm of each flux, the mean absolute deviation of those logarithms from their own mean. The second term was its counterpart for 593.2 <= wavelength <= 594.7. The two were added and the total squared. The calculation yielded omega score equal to 0.022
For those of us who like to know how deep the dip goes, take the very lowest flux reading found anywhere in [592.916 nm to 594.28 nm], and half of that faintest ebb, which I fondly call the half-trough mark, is 6.75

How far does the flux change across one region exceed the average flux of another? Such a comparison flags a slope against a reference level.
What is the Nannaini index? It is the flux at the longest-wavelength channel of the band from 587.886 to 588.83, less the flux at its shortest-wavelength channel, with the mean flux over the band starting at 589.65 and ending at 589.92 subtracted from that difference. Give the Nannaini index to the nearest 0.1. -14.7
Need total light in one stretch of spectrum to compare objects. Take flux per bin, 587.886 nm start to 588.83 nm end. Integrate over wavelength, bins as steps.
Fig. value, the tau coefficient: 15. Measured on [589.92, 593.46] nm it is 60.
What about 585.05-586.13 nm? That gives 17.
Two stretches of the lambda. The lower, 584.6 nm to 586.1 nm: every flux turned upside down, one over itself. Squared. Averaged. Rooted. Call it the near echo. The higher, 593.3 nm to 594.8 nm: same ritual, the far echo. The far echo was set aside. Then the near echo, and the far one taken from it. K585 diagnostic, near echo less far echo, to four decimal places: 0.0019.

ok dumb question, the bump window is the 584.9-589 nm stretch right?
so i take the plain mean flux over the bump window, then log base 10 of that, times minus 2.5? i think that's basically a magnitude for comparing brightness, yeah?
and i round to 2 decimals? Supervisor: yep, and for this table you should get -3.01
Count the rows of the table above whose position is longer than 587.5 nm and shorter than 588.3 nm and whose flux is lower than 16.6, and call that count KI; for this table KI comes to 3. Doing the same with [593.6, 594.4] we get 3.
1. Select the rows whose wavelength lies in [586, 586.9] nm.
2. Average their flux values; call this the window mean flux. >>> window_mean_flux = 15.6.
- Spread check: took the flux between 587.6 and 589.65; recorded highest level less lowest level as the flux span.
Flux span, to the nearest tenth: 4.2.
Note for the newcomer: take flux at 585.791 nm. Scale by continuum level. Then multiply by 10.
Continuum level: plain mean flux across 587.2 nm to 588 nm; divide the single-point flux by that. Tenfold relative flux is 10.6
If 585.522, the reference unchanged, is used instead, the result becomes 8.8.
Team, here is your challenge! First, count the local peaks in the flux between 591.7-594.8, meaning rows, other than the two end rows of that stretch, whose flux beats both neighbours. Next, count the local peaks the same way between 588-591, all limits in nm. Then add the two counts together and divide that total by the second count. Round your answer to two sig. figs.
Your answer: 1.8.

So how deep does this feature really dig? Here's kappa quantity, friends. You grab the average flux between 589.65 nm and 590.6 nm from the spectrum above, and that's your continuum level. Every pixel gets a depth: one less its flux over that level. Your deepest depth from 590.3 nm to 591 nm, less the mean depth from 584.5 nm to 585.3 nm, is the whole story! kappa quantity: 0.070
